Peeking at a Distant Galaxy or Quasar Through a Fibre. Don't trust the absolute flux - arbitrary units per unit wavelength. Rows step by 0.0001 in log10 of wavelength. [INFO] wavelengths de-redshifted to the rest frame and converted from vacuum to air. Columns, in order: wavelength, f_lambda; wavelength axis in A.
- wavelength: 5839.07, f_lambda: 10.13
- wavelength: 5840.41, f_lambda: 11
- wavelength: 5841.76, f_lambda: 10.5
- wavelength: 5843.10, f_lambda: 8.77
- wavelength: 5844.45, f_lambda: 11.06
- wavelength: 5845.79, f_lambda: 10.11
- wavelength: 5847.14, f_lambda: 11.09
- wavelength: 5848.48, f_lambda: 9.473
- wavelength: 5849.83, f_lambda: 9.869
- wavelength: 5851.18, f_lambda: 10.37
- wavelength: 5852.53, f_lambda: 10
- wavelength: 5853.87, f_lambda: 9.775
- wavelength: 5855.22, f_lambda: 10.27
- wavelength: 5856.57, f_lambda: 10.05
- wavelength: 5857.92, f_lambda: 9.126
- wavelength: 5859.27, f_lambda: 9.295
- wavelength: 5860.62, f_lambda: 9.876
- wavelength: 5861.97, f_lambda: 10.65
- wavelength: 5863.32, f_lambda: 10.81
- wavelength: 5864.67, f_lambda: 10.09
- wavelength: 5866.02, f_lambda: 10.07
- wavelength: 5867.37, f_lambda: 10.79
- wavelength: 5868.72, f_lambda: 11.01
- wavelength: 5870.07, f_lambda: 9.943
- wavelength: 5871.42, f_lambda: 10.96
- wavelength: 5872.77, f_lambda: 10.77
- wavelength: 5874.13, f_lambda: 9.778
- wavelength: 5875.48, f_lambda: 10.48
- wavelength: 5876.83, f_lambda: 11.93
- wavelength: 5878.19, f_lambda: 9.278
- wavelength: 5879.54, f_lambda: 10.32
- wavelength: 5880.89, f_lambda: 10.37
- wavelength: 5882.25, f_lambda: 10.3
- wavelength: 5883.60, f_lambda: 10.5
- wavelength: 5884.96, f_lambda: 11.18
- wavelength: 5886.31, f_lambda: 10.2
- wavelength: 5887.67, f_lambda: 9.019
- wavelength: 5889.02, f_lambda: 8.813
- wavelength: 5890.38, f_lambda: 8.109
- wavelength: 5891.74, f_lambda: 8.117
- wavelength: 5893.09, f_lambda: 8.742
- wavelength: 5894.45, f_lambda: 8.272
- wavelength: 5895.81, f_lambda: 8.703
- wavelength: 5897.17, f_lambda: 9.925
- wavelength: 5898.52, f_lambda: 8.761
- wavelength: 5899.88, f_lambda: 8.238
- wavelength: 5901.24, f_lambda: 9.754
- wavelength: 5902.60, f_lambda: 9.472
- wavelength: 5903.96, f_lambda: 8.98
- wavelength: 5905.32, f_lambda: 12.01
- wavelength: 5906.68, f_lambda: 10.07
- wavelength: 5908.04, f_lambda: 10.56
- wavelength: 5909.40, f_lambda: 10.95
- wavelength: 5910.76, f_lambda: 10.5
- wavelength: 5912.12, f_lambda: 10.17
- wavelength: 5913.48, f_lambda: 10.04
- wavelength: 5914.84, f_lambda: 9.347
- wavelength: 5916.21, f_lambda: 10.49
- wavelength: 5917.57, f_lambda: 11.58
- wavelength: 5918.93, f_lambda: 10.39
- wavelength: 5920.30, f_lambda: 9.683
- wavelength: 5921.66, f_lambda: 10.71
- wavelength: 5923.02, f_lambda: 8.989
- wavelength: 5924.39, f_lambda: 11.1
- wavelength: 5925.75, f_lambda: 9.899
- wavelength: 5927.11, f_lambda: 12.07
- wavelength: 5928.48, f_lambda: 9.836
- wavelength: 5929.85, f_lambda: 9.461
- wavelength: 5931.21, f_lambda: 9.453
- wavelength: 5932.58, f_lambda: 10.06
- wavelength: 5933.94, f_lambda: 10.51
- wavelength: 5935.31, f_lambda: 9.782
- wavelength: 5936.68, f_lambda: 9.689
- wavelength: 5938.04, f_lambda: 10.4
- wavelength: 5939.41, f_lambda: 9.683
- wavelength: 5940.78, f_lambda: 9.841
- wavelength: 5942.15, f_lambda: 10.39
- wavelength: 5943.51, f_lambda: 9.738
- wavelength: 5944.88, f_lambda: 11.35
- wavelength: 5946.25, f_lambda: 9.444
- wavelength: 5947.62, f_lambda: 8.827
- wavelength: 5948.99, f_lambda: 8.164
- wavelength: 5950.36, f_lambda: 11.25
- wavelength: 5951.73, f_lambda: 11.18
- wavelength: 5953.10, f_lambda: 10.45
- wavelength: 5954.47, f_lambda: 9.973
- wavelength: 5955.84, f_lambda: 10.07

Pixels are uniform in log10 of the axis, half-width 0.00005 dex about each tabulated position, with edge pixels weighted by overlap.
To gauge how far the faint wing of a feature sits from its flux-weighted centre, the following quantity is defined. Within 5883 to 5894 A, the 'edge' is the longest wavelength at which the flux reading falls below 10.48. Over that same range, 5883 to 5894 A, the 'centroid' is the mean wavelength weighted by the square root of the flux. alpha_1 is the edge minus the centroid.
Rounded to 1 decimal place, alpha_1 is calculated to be 4.9 A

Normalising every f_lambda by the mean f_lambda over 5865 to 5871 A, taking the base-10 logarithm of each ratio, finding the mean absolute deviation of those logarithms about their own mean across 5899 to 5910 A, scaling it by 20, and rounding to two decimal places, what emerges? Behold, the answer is 0.78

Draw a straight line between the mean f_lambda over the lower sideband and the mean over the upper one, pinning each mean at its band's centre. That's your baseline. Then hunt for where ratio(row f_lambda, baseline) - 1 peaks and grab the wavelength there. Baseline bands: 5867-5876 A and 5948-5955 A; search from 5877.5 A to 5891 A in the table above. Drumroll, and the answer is 5884.96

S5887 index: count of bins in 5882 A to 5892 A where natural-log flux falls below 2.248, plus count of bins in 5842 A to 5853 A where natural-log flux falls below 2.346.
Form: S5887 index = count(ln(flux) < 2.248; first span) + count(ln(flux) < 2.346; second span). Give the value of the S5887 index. 10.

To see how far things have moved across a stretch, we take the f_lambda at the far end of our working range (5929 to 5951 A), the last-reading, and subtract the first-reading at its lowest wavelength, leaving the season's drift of 1.8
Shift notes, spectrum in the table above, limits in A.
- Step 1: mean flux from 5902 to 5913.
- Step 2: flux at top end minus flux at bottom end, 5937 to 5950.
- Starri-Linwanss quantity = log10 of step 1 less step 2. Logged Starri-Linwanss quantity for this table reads 1.10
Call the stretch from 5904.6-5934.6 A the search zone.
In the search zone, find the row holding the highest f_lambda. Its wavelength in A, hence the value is 5927.11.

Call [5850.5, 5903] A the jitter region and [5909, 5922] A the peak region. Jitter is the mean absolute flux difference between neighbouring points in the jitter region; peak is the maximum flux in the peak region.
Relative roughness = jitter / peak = 0.057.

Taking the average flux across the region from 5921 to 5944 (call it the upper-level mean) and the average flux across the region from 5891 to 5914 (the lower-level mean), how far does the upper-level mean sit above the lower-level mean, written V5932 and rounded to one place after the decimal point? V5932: 0.5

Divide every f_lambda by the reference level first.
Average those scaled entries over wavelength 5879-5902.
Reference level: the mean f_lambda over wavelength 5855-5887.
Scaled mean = 0.91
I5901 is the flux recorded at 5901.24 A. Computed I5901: 9.754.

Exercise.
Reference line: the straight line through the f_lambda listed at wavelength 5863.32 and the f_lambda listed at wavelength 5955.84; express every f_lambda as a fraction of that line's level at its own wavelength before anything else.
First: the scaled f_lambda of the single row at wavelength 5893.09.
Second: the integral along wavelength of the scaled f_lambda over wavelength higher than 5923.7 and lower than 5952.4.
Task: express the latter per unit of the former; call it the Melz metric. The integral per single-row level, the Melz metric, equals 34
